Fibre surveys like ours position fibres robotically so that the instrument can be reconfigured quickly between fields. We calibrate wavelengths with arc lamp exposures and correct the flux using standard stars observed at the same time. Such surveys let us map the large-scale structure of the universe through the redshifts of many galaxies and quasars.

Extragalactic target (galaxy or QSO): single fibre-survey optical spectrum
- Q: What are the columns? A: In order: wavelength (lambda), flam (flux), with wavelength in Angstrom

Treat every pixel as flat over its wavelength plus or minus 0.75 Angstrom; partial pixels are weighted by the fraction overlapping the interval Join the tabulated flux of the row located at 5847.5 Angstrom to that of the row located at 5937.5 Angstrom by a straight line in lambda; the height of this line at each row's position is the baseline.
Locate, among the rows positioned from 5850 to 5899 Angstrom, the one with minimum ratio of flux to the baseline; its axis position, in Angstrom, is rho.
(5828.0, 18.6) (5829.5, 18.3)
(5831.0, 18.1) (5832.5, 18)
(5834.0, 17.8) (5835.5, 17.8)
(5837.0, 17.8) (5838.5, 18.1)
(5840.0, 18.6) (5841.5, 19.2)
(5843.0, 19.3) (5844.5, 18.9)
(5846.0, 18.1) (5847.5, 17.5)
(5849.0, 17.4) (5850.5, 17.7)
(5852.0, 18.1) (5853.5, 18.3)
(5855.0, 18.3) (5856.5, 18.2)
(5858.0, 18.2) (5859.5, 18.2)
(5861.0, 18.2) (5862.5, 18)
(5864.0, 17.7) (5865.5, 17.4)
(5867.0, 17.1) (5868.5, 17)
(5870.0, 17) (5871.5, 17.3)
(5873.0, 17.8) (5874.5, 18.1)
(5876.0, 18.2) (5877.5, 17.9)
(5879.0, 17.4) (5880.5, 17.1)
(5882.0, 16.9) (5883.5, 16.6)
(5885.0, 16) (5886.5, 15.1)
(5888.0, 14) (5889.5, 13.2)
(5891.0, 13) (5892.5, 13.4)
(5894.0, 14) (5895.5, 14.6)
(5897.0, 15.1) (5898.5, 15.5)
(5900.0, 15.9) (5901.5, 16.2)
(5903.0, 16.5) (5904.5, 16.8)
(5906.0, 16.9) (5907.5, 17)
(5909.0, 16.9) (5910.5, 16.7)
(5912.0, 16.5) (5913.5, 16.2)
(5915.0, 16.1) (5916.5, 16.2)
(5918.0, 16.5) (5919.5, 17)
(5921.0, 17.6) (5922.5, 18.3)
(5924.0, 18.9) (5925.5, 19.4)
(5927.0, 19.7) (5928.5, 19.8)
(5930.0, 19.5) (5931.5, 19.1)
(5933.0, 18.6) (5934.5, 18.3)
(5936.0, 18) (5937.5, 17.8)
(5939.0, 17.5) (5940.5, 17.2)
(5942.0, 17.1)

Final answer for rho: 5891.0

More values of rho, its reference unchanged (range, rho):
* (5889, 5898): 5891.0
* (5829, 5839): 5837.0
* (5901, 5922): 5915.0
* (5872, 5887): 5886.5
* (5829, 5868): 5867.0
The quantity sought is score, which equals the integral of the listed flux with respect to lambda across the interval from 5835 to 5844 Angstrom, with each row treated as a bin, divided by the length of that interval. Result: 18.5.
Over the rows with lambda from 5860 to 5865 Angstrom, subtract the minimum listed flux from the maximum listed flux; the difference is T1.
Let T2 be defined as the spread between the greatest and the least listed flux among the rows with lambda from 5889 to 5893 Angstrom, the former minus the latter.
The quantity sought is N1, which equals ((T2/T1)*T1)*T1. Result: 0.2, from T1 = 0.5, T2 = 0.4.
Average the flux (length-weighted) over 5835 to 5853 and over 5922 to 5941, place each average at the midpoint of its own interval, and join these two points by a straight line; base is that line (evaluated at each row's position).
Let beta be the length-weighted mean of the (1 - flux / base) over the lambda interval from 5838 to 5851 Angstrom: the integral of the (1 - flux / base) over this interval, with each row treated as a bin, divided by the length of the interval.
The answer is -0.01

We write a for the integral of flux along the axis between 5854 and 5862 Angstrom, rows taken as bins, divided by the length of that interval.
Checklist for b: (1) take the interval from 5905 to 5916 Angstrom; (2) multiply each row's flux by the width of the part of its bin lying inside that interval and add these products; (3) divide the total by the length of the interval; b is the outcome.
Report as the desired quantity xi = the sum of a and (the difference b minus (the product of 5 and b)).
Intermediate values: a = 18.2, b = 16.6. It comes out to -48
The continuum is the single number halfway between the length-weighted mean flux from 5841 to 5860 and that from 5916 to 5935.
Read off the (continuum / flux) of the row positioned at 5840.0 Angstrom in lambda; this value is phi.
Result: 0.99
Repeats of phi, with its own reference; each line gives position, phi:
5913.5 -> 1.13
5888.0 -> 1.31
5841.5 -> 0.95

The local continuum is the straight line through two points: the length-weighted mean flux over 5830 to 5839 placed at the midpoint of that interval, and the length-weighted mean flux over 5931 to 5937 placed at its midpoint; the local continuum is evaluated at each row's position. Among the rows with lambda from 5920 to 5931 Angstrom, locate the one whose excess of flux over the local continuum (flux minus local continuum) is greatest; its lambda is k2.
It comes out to 5928.5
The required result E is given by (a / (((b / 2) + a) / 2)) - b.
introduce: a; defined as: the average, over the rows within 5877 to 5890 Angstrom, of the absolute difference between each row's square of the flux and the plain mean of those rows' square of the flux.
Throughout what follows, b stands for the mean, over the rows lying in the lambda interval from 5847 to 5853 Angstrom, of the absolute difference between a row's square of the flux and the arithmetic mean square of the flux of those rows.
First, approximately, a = 40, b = 8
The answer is -6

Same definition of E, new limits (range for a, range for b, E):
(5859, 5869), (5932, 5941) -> -13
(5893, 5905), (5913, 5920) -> -8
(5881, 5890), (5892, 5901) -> -21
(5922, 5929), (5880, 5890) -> -37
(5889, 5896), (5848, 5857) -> -9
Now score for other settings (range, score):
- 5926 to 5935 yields 19.2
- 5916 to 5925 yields 17.5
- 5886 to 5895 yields 13.8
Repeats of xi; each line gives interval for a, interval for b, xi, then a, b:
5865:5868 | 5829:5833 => -55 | 17.2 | 18.1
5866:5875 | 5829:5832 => -55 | 17.4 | 18.2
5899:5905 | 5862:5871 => -53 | 16.3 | 17.3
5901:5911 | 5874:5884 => -53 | 16.7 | 17.5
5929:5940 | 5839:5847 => -57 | 18.4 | 18.8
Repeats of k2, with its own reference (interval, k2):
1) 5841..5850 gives 5843.0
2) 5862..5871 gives 5862.5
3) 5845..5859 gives 5853.5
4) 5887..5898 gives 5897.0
